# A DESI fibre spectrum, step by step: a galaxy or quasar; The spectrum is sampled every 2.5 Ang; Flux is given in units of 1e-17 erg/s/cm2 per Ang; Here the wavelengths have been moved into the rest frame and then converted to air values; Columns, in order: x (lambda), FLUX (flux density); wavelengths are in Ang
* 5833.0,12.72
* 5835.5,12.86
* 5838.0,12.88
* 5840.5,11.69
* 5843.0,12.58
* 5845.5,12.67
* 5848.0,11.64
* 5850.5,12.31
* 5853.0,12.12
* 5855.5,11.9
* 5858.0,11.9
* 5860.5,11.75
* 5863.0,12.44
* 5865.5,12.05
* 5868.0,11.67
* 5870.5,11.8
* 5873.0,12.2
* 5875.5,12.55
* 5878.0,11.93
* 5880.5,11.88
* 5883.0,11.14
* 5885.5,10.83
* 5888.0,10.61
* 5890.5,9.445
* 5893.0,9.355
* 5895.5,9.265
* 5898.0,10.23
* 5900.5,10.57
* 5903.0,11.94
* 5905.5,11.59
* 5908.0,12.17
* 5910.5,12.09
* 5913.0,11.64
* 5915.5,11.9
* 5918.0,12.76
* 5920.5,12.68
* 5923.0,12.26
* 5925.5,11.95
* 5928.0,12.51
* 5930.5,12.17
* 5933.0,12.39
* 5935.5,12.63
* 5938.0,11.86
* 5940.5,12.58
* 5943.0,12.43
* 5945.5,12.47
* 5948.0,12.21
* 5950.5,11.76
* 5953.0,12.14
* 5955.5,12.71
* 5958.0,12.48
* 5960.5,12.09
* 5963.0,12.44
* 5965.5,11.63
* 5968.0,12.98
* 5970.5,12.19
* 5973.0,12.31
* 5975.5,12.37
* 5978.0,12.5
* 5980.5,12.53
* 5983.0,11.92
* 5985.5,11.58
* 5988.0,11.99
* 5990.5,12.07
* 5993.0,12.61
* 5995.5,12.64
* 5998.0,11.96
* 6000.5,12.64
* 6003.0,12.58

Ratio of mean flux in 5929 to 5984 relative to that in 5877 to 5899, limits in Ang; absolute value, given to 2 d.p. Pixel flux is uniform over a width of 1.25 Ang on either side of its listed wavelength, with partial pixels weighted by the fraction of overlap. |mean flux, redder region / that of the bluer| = 1.17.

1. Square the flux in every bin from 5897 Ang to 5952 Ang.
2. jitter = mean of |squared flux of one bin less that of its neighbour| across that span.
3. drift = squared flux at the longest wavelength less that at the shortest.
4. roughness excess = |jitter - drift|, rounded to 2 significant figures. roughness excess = 24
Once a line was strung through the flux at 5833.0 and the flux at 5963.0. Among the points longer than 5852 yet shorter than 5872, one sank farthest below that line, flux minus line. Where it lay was 5868.0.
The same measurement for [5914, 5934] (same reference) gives 5915.5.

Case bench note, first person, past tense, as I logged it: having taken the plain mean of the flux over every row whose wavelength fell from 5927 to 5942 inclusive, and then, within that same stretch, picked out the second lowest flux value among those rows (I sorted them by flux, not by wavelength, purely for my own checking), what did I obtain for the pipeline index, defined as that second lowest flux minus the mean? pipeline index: -0.19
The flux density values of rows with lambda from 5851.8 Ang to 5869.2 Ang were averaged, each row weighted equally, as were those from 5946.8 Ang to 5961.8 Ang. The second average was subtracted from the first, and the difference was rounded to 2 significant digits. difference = -0.26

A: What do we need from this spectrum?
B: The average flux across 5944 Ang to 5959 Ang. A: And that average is 12.3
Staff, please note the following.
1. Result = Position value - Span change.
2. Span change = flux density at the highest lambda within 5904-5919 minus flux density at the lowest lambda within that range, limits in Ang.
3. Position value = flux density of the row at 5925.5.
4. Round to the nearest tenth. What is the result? 10.8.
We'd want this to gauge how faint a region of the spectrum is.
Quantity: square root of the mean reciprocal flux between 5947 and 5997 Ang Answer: 0.286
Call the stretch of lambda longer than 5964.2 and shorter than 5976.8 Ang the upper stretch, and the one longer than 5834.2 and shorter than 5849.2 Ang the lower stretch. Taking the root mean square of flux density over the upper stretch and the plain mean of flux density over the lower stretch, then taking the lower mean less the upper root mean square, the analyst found 0.1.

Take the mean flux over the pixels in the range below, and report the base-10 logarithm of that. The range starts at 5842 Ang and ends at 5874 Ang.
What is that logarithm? 1.08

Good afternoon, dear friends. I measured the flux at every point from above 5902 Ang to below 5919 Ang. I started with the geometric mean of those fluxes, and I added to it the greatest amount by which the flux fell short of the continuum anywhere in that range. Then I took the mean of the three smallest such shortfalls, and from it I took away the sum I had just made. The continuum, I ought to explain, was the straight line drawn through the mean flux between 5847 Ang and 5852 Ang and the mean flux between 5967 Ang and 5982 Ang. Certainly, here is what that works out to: -12.73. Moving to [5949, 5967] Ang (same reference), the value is -13.11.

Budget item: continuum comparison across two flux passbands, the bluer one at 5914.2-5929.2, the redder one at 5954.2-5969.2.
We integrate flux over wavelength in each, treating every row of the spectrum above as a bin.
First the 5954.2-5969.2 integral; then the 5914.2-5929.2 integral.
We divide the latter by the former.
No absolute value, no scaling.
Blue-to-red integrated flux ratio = 1.00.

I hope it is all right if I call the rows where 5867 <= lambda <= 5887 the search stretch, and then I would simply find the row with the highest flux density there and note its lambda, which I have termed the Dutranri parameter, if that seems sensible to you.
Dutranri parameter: 5875.5 Ang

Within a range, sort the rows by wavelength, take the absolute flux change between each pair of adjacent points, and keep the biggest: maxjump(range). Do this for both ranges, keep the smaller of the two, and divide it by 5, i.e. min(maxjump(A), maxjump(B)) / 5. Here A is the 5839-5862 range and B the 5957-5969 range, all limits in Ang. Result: 0.21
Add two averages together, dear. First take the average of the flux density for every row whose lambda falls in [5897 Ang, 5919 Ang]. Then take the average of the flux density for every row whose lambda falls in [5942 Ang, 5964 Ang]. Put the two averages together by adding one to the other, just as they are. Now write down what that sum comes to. 24.0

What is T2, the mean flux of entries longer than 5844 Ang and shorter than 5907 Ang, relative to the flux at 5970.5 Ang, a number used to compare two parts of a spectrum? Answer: 0.94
